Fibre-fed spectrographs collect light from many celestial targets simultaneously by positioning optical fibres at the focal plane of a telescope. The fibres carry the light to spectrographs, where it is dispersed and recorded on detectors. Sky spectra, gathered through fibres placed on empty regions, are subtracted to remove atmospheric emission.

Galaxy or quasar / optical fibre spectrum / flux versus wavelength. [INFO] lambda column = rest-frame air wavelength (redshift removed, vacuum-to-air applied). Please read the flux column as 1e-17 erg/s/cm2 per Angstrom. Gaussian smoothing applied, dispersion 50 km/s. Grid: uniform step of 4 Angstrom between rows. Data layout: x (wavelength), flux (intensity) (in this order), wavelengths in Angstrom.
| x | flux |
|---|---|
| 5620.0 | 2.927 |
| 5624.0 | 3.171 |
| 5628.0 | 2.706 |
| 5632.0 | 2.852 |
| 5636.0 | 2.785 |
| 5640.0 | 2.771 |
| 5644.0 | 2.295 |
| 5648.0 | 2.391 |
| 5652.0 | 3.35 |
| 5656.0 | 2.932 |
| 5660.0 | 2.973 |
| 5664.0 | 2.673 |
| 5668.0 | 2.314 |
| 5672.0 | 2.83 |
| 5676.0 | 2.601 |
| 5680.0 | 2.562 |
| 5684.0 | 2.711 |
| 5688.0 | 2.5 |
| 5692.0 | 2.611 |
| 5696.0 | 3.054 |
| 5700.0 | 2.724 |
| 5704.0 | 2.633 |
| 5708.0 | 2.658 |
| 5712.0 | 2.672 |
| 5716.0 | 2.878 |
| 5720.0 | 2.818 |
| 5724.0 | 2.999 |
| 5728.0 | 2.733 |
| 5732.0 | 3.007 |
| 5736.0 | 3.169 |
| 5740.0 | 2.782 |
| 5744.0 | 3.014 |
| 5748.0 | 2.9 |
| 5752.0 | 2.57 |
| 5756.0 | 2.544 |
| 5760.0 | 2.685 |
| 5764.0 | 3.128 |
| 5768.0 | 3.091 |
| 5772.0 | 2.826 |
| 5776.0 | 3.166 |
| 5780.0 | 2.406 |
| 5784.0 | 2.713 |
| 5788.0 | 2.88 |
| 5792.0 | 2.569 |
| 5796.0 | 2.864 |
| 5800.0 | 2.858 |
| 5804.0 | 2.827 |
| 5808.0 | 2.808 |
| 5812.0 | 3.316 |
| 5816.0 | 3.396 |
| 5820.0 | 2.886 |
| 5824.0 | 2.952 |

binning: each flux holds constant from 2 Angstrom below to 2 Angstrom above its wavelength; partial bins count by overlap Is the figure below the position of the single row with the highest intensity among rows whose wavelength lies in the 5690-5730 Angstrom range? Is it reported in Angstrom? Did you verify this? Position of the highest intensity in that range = 5696.0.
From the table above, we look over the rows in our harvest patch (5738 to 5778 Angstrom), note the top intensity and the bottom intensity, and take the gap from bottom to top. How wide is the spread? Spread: 0.62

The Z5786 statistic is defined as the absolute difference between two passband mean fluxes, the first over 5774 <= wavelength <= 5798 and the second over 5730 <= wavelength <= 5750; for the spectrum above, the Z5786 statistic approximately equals 0.21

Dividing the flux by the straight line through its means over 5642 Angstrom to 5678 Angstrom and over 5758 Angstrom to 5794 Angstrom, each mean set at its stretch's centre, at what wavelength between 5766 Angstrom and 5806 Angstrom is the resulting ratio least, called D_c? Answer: 5780.0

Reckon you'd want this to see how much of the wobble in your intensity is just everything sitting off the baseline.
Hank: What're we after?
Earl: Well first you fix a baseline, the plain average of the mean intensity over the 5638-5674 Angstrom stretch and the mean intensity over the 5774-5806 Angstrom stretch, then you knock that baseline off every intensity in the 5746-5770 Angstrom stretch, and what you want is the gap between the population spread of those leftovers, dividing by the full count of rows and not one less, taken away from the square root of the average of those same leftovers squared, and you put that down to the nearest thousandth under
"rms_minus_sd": 0.009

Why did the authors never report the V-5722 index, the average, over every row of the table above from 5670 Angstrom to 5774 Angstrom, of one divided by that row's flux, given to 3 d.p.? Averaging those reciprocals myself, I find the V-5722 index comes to 0.359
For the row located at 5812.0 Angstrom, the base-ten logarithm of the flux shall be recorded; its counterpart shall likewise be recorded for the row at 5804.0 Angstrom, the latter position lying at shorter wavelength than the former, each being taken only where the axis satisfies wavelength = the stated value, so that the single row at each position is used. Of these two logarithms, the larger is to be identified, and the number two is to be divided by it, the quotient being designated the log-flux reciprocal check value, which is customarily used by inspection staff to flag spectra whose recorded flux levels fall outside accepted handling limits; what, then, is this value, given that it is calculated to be 3.84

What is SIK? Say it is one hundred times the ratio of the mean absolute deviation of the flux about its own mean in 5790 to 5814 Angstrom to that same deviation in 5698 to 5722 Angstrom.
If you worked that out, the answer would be 188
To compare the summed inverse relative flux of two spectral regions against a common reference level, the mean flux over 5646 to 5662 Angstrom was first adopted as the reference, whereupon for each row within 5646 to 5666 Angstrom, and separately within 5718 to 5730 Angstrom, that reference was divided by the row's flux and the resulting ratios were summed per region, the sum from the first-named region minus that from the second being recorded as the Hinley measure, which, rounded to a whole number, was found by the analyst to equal 2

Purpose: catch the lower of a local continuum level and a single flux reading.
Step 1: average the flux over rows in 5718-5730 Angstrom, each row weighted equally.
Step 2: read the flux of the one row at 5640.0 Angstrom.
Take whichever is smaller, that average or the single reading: 2.77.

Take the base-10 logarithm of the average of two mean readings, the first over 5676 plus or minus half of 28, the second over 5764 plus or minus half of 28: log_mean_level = 0.436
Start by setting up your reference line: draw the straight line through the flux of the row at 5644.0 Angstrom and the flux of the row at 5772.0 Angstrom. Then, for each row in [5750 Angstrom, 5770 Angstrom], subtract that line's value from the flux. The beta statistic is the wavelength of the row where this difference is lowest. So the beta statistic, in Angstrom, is 5756.0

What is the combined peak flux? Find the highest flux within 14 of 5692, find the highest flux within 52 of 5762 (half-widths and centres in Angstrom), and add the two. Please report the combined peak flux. 6.37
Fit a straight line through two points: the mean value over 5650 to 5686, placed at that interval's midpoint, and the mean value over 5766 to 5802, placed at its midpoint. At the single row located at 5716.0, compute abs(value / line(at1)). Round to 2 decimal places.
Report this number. 1.03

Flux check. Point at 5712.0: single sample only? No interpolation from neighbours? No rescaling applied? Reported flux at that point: 2.672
